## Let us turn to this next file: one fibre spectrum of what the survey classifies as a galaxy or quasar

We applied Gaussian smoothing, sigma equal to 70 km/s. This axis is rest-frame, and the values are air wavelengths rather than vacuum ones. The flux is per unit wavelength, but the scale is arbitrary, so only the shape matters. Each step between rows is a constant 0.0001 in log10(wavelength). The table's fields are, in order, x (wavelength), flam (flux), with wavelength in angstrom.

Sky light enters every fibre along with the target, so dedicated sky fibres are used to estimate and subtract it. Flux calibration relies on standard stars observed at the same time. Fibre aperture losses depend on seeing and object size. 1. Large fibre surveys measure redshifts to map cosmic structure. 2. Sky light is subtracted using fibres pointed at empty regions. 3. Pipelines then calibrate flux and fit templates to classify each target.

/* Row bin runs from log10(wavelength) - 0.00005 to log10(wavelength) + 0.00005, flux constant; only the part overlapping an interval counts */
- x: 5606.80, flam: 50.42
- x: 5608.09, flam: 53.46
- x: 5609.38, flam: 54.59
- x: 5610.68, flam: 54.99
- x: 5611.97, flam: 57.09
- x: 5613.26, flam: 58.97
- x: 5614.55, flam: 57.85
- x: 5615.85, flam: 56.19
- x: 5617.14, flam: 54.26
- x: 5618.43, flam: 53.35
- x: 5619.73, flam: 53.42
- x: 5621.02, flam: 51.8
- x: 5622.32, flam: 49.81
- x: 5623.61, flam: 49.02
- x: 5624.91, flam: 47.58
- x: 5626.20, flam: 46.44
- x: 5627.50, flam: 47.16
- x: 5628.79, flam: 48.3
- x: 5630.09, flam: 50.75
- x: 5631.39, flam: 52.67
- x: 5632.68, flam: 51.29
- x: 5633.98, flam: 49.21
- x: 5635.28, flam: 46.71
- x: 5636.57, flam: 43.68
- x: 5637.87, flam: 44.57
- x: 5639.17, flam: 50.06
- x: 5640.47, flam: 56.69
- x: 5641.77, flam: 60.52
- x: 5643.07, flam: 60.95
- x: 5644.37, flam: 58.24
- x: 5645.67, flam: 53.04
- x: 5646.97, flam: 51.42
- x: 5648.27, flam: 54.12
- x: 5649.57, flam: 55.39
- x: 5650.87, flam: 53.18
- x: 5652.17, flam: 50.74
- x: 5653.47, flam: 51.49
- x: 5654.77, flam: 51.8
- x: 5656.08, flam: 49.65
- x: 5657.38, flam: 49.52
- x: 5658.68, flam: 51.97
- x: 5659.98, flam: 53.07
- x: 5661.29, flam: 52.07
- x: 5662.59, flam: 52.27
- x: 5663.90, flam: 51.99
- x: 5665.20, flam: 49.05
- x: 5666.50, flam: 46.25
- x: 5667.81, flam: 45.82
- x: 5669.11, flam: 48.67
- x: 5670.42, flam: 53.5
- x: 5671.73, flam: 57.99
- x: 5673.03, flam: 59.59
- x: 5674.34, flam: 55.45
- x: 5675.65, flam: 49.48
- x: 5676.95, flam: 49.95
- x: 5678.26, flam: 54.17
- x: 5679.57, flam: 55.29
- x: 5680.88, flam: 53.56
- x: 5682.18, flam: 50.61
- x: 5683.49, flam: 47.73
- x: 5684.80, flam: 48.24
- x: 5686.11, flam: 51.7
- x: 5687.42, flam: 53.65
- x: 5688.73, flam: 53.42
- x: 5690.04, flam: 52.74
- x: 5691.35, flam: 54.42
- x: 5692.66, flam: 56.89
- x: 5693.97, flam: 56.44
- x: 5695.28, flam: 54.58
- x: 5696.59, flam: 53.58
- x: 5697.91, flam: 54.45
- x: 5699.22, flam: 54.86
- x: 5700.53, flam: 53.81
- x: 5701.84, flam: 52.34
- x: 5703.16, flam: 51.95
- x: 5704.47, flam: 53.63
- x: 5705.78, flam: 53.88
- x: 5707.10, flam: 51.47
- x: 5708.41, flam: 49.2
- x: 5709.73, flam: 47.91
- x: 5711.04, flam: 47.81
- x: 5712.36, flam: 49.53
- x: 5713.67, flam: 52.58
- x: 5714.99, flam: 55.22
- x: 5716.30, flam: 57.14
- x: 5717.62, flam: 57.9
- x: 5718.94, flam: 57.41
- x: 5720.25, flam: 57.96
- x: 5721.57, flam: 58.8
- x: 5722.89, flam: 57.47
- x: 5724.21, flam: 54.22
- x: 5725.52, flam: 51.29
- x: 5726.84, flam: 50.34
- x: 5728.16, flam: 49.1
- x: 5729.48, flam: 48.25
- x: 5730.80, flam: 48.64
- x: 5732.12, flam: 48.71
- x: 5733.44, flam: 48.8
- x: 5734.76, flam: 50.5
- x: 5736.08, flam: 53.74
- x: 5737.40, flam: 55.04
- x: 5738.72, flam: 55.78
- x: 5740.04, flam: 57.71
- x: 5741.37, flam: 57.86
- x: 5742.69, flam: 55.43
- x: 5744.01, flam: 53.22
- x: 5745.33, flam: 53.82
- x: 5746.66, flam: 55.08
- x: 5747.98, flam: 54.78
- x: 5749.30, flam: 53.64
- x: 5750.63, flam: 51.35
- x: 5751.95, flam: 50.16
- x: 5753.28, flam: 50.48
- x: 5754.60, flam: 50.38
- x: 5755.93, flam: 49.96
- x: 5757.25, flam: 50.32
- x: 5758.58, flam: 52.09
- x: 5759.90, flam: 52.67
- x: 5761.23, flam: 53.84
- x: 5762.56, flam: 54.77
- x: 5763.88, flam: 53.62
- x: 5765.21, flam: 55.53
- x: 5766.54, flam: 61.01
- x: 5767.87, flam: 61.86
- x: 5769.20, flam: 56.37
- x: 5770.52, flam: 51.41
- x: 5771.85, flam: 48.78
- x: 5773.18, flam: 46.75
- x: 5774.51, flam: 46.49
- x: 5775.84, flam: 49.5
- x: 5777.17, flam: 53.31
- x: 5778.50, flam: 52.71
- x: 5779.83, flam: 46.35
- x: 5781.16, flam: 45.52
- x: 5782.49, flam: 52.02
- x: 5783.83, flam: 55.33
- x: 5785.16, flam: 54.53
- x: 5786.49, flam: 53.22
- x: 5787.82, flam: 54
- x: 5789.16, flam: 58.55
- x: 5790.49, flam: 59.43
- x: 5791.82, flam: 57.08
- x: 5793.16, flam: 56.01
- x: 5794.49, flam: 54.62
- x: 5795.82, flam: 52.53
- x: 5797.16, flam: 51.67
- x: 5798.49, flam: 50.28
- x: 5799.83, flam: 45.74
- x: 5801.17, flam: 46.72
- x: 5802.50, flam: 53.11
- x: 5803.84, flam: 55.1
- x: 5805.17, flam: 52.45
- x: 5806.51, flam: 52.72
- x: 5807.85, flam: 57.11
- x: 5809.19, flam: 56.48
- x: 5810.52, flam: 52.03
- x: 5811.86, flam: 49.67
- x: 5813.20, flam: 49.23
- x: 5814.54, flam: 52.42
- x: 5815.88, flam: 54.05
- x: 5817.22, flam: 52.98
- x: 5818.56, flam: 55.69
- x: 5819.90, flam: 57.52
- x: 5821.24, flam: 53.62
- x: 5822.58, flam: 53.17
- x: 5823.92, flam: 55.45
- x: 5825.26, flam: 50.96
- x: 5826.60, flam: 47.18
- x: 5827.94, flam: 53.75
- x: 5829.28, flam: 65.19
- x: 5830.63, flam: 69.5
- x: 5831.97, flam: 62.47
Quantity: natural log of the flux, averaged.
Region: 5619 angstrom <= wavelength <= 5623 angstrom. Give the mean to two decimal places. 3.94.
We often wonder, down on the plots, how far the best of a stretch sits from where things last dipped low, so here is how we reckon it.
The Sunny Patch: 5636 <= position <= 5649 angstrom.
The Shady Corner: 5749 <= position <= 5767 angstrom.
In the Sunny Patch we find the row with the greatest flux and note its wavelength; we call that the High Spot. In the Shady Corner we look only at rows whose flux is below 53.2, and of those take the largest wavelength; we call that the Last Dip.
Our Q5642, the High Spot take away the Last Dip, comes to -116.8 angstrom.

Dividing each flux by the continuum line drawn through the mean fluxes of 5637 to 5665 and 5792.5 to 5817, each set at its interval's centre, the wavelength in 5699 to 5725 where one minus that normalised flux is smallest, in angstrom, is 5721.57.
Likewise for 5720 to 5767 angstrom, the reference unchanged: 5766.54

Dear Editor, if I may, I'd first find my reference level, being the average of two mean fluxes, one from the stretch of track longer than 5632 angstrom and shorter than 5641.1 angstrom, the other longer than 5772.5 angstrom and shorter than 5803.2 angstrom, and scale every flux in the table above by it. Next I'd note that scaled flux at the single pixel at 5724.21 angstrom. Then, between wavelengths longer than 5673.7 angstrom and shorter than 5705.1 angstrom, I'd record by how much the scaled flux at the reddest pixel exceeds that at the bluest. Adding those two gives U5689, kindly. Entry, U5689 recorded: 1.04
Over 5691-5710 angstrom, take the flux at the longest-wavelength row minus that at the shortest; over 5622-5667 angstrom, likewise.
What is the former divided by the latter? 1.8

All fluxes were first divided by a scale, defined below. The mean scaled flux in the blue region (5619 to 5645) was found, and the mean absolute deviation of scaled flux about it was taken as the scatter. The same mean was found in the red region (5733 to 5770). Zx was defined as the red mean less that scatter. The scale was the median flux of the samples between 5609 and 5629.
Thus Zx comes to 0.94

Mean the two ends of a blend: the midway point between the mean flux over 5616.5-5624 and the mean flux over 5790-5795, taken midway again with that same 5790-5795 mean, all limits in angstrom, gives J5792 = 55.6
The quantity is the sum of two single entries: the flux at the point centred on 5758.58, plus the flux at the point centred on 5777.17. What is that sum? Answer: 105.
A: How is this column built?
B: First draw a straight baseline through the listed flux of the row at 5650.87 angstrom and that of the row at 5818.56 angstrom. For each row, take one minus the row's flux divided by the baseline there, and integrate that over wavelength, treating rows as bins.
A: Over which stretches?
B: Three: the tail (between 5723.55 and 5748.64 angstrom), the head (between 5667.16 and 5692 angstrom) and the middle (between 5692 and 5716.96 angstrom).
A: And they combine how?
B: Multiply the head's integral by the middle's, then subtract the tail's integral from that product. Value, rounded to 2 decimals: -0.54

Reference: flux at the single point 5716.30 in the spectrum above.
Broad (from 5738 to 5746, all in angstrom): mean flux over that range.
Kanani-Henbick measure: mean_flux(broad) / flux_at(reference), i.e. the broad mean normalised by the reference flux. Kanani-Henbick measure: 0.97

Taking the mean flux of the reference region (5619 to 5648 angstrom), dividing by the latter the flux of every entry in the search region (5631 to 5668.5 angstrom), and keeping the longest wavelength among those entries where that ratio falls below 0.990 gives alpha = 5667.81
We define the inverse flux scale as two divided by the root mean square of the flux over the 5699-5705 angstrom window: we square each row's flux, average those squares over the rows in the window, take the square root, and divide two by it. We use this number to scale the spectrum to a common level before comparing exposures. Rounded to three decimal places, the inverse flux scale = 0.038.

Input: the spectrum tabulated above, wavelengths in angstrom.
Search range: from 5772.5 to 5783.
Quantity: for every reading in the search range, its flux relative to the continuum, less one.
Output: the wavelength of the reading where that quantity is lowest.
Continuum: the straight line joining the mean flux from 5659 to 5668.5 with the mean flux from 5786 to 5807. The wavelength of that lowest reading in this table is 5781.16 angstrom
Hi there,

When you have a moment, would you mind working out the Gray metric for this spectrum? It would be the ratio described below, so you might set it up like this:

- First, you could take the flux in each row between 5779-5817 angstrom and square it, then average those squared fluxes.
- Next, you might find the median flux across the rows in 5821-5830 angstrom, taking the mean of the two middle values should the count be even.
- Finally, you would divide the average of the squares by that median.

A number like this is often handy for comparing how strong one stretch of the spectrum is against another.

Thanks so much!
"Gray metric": 52.2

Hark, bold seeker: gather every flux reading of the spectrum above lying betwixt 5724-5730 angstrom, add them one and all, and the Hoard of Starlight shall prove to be 253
